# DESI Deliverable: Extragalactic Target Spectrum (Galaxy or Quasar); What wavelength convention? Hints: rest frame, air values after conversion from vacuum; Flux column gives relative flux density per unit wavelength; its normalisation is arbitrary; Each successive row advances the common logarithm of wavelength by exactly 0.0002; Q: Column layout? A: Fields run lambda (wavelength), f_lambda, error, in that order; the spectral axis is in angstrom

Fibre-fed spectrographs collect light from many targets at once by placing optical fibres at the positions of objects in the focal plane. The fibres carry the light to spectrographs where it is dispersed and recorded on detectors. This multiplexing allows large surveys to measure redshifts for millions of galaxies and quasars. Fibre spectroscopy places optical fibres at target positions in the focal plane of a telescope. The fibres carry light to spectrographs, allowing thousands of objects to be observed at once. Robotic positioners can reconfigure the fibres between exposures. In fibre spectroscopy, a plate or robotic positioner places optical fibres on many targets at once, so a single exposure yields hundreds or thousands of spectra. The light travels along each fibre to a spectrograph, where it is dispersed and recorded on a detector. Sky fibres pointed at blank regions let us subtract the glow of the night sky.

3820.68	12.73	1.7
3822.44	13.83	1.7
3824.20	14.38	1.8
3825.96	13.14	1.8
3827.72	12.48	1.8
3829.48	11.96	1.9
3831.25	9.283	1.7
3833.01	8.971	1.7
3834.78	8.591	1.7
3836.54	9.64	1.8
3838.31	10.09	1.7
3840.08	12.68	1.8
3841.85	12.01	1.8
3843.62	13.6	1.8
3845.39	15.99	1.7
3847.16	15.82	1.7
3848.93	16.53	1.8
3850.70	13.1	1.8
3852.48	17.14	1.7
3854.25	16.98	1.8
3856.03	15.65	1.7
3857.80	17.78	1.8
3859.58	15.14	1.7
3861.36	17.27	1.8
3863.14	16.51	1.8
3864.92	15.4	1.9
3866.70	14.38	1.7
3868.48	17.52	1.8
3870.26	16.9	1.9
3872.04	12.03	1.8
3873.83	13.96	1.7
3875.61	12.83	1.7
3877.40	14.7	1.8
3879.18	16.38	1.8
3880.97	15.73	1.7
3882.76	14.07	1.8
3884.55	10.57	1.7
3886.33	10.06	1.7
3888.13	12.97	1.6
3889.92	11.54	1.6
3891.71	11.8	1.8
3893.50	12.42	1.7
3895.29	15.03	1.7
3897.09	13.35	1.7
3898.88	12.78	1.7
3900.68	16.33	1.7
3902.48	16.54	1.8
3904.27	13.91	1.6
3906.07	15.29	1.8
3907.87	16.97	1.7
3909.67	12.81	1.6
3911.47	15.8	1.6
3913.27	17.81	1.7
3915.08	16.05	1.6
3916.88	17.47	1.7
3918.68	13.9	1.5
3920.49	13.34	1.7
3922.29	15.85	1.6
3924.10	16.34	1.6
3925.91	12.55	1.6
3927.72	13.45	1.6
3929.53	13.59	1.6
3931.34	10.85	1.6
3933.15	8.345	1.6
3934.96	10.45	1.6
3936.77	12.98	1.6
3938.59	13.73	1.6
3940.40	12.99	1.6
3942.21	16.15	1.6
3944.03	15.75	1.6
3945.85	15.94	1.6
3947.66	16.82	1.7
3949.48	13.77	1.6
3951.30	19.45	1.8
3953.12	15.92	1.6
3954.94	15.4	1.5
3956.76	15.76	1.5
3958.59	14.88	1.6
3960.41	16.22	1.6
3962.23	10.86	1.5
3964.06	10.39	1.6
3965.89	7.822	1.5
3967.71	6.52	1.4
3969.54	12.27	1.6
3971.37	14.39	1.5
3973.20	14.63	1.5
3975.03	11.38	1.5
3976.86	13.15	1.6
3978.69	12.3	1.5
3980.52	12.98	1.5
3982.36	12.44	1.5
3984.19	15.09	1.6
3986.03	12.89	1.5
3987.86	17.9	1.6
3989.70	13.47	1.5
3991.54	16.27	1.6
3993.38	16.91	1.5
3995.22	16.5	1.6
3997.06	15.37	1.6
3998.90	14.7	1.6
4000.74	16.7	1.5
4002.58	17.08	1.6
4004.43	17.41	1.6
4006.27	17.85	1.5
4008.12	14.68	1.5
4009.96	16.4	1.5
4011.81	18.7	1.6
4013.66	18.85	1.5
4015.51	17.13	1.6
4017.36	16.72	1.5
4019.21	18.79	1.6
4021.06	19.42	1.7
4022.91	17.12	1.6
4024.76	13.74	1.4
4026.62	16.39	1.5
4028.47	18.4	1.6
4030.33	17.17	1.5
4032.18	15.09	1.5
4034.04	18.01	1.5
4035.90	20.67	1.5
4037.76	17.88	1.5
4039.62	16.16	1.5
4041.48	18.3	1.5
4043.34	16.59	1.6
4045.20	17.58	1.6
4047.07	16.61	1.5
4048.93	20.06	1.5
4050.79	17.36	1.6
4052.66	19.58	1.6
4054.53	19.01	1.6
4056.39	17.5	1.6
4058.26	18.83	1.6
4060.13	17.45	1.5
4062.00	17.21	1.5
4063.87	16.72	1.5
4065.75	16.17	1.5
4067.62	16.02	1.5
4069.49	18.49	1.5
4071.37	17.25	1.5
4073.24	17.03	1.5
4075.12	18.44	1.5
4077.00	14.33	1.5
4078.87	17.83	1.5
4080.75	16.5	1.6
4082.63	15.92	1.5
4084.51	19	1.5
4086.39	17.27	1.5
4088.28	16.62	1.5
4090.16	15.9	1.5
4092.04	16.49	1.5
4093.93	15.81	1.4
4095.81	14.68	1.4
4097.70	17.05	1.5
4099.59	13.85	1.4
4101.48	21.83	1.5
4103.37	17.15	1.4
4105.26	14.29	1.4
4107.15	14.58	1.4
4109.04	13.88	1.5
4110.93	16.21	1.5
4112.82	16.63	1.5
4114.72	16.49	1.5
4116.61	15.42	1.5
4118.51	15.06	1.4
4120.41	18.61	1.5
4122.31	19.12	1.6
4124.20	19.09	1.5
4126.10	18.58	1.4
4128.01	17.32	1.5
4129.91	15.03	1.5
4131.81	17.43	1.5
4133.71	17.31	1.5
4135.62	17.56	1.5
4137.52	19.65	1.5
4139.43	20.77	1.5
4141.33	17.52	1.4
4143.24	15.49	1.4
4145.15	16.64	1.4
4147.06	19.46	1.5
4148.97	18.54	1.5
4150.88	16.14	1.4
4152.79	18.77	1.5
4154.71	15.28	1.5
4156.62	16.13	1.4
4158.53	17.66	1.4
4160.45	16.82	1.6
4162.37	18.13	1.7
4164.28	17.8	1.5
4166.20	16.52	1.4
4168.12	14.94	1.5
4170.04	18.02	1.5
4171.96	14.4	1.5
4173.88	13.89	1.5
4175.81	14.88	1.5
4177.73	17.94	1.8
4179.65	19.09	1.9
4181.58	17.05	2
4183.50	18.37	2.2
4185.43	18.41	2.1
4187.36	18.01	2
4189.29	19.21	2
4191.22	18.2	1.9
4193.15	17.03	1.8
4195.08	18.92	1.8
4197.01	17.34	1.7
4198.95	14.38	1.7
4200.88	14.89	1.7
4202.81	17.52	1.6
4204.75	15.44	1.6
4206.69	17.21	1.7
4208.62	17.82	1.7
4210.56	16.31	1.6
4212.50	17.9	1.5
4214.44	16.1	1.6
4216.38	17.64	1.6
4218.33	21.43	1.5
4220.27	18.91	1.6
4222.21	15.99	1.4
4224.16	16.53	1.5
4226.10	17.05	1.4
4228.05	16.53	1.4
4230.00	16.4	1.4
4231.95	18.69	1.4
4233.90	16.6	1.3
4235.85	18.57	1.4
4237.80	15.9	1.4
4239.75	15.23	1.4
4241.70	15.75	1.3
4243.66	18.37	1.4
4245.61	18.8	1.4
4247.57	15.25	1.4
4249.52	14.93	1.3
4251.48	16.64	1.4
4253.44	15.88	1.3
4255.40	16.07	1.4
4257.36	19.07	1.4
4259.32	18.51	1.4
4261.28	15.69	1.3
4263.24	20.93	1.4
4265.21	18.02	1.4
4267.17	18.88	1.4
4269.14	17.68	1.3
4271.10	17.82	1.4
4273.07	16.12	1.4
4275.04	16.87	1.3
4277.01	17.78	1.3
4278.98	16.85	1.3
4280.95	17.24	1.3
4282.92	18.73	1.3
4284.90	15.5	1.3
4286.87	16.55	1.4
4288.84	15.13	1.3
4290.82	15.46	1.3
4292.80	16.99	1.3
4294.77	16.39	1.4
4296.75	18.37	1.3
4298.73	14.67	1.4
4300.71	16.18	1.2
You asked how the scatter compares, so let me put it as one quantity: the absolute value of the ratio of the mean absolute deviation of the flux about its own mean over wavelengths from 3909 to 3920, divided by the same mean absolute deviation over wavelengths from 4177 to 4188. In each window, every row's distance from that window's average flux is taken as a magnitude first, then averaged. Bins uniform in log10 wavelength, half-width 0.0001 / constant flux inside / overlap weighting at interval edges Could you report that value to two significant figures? 3.2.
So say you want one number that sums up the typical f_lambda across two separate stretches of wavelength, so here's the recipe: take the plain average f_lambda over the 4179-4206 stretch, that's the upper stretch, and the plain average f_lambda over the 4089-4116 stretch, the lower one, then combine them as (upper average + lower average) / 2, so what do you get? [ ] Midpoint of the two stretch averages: 16.7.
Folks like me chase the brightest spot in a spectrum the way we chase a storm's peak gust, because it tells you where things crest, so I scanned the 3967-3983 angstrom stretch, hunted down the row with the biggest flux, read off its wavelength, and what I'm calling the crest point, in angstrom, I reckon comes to 3973.20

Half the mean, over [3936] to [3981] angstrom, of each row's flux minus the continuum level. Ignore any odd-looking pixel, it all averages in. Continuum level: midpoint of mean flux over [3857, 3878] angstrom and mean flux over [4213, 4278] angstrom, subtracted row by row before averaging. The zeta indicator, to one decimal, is -1.3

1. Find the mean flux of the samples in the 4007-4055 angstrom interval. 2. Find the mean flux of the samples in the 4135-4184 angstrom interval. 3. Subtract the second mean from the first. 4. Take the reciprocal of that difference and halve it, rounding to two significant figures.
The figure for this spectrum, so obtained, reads 1.5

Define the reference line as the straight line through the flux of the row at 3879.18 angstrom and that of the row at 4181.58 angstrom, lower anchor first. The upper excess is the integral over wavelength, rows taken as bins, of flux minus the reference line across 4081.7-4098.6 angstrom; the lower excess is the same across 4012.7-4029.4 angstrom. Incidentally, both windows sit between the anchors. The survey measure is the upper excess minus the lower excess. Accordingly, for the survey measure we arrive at -17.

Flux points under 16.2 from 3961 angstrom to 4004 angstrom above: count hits 17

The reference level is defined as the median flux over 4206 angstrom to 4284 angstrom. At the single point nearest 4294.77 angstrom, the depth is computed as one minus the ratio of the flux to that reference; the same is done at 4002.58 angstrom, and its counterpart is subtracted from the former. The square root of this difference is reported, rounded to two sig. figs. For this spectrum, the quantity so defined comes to 0.20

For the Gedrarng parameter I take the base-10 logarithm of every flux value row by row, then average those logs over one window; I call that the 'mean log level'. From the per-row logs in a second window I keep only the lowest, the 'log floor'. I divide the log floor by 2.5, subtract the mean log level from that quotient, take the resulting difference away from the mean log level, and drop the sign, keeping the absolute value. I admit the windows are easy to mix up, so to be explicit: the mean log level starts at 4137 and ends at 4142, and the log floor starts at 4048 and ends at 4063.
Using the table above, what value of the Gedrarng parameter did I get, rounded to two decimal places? 2.08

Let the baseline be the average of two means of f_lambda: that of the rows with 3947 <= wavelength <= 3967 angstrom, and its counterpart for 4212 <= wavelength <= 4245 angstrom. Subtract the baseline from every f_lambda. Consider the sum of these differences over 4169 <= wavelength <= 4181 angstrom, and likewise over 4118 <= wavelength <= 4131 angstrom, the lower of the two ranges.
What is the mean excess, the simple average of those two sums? 8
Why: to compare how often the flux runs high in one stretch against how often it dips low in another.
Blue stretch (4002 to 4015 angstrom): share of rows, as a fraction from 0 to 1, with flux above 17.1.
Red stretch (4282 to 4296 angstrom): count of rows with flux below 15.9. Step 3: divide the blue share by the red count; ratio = 0.19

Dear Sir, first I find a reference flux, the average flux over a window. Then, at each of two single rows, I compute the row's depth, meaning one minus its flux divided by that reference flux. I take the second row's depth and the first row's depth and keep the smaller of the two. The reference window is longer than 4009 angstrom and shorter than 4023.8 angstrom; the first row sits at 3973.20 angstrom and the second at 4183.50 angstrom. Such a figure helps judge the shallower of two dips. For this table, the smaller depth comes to -0.03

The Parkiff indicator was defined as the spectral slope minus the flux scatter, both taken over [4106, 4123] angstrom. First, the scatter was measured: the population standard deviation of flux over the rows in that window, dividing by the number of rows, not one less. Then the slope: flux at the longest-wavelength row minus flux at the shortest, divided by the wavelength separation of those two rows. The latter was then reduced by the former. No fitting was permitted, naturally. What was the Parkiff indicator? -1.35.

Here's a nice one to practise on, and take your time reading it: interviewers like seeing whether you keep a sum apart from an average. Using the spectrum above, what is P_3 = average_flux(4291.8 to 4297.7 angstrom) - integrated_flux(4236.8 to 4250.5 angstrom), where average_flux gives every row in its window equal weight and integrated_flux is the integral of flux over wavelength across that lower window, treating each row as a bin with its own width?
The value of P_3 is -206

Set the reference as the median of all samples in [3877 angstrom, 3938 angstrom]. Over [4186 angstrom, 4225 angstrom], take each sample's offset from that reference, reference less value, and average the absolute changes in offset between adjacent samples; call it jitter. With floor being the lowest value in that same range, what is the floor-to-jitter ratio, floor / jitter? 8.1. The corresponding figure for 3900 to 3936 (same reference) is 4.2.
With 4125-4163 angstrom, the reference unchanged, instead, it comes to 8.7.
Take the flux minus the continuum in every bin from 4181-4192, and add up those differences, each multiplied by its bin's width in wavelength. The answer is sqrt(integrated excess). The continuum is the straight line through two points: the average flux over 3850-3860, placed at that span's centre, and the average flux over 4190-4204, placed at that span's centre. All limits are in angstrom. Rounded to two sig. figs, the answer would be 3.9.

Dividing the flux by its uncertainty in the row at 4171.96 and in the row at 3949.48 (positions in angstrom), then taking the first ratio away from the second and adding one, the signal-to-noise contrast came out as 0.01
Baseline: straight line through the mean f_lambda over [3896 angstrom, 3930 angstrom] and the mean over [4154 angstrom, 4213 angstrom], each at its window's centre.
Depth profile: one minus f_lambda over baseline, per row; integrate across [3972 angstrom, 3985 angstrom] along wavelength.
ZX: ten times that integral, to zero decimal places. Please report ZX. 19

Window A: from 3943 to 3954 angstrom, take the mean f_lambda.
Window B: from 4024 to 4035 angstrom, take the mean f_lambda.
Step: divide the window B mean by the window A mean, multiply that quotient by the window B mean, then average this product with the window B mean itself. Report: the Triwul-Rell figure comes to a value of 17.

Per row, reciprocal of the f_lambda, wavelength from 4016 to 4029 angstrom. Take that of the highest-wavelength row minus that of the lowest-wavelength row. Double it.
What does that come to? -0.011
